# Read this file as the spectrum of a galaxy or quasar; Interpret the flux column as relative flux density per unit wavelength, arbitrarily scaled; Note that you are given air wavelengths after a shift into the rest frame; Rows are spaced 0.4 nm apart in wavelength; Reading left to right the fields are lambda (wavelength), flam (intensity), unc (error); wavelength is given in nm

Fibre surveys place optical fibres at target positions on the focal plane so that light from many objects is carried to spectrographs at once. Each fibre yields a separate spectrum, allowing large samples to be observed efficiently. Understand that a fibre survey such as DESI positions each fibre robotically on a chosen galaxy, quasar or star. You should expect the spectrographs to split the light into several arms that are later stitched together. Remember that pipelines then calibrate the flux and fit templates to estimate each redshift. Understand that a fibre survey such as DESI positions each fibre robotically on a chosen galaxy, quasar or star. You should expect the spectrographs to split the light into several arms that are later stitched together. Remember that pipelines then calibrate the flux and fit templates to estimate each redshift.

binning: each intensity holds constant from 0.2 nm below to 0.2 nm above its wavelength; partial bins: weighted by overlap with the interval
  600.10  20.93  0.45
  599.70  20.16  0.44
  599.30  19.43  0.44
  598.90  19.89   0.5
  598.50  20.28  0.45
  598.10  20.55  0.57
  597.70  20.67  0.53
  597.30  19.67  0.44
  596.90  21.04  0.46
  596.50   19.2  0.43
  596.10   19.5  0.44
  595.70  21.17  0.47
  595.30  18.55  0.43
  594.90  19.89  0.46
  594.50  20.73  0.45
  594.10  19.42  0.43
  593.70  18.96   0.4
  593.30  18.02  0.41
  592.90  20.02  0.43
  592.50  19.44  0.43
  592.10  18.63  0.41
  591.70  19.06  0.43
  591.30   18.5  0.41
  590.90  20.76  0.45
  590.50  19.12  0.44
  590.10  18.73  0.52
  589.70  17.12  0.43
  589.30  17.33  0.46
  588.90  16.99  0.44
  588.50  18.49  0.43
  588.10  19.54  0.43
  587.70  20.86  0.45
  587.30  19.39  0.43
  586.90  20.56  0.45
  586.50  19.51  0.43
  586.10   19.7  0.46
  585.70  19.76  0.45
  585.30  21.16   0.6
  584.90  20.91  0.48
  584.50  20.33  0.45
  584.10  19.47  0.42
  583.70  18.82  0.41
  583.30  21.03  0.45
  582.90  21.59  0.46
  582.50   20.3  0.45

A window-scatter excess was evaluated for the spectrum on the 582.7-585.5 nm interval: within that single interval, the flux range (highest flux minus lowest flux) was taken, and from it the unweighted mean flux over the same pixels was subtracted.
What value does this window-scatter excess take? -17.70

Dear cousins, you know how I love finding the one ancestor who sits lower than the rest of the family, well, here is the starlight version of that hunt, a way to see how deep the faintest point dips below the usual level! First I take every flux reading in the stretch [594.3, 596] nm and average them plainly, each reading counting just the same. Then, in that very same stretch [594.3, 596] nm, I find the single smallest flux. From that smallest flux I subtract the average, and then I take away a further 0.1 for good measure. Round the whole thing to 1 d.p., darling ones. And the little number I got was -1.6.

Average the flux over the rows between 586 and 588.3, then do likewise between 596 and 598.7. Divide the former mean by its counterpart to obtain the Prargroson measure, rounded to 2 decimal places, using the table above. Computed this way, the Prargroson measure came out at 0.99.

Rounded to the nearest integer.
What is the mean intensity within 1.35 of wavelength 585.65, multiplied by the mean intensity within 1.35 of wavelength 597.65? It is 409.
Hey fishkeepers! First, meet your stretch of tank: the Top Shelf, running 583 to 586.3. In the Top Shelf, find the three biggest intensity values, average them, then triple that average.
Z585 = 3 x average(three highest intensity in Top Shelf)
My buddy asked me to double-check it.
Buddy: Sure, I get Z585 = 63.1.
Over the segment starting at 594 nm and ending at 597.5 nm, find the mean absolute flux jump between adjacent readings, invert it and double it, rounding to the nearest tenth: 1.4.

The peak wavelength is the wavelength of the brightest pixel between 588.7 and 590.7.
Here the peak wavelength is 590.50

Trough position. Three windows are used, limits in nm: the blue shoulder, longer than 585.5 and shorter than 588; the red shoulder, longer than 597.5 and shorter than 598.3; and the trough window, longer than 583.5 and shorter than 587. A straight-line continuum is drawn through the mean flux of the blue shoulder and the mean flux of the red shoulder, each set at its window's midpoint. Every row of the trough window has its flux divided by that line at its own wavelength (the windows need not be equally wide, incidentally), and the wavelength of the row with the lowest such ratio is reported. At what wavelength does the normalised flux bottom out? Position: 583.70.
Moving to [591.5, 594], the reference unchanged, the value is 593.30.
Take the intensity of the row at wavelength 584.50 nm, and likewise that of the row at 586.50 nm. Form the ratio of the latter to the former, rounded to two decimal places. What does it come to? 0.96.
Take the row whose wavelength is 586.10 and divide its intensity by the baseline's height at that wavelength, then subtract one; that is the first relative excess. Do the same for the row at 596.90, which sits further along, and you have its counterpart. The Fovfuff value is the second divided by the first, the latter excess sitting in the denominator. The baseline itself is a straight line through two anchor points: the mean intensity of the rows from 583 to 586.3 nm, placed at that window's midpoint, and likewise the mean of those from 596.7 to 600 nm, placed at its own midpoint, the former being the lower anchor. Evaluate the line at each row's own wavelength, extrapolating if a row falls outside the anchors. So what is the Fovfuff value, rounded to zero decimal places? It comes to -2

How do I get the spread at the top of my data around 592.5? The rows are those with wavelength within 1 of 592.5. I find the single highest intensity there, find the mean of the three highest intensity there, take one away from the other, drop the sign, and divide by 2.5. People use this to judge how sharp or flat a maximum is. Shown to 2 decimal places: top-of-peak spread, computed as 0.21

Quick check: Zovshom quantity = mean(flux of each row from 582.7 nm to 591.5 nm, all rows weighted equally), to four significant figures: 19.53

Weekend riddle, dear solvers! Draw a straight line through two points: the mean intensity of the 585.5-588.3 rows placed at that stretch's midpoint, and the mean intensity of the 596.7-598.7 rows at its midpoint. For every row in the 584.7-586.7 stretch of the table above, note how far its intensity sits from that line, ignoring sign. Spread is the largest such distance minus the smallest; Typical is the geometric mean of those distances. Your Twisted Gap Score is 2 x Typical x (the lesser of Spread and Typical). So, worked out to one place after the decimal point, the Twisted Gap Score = 0.3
